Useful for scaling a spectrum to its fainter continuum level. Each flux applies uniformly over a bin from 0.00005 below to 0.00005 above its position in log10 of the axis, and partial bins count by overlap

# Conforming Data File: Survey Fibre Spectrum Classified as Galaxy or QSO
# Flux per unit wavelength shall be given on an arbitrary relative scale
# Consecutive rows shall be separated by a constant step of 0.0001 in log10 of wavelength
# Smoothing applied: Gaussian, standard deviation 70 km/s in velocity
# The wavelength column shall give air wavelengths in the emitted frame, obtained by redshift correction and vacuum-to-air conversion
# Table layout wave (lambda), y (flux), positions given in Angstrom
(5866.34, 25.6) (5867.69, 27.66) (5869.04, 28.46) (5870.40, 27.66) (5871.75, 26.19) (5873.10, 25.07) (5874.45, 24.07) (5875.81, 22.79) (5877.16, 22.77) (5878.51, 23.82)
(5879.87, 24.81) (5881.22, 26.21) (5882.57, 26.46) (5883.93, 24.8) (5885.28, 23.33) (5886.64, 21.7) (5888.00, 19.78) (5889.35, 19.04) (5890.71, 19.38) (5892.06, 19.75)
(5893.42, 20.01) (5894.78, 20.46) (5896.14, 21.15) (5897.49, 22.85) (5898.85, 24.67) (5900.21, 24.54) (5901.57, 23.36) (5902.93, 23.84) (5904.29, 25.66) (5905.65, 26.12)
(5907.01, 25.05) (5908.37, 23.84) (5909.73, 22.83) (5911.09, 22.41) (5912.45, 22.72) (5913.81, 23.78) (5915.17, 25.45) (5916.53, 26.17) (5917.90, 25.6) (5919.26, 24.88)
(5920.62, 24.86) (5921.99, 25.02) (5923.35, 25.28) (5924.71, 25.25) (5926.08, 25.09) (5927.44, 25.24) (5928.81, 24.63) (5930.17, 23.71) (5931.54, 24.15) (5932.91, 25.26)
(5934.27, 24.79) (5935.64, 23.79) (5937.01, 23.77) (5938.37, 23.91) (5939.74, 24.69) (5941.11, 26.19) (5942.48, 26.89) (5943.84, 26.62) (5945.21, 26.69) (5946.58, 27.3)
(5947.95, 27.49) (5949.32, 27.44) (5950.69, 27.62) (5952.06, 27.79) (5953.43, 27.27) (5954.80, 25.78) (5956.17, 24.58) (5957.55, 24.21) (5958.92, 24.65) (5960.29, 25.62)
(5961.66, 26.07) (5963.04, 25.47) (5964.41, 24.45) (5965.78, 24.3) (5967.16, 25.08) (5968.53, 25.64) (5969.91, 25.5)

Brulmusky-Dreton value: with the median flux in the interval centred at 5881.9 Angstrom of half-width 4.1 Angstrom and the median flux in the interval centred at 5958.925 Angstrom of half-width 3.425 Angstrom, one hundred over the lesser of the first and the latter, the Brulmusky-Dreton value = 4.06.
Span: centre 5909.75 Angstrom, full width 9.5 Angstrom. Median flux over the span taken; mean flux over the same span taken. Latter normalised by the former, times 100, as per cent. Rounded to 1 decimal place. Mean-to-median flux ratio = 100.2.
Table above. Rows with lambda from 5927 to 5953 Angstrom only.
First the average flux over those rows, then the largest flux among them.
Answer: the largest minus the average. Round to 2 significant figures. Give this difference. 2.1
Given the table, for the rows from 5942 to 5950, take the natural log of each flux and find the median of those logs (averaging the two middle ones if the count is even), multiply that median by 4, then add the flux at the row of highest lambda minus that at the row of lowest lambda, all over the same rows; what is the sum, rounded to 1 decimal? 13.7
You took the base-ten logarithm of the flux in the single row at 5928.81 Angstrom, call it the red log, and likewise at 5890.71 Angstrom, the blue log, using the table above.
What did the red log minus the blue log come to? 0.10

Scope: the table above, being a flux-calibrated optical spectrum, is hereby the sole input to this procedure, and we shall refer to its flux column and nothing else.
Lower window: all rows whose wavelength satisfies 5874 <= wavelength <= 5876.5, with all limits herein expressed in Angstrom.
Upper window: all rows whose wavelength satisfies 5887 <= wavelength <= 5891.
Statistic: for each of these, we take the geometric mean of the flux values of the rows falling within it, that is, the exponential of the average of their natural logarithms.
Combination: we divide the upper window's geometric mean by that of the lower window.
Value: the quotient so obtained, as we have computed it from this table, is 0.83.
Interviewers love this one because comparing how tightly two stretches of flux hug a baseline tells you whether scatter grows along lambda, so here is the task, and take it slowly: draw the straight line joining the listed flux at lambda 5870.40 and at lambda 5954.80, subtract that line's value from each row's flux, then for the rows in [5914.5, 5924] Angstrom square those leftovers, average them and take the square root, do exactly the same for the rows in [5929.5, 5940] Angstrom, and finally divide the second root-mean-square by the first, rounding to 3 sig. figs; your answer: 1.55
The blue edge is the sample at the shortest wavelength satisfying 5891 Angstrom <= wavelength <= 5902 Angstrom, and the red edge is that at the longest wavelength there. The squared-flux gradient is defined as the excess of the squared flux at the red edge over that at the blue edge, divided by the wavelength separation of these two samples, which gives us 16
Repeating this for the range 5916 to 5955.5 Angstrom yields -1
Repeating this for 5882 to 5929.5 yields -2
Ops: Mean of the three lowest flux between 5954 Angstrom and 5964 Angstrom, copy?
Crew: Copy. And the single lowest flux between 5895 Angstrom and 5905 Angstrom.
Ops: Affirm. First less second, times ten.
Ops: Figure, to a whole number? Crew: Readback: 33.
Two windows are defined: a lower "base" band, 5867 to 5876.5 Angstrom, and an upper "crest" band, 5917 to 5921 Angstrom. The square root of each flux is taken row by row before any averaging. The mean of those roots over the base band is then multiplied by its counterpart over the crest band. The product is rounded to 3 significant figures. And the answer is 25.5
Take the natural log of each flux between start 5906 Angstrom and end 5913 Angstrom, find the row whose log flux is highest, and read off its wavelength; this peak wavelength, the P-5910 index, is 5907.01 Angstrom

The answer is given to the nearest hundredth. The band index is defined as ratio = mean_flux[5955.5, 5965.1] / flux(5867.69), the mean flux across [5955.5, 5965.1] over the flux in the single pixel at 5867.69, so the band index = 0.90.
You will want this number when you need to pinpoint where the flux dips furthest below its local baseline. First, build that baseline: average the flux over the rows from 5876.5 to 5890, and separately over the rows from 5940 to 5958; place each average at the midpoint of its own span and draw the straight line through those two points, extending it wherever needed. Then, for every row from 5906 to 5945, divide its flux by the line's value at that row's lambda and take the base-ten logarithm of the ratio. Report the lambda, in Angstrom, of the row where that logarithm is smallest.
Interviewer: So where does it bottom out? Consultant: 5911.09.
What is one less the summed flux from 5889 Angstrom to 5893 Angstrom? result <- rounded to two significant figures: -57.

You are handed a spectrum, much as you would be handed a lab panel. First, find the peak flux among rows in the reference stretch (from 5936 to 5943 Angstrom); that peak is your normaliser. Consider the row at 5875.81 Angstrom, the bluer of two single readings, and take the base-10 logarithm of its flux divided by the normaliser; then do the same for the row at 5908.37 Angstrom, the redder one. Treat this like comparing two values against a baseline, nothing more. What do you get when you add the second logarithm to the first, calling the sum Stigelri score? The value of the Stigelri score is -0.124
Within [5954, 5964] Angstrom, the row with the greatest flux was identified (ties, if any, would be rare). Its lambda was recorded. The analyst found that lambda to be 5961.66 Angstrom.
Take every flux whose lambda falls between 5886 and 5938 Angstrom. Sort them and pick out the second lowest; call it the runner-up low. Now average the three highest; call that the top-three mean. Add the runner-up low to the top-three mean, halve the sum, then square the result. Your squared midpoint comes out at 514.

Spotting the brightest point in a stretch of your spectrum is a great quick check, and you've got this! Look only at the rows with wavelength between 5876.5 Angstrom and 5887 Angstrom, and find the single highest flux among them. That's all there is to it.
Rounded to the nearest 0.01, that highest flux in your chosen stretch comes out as 26.46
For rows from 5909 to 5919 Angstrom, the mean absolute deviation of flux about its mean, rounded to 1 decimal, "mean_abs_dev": 1.4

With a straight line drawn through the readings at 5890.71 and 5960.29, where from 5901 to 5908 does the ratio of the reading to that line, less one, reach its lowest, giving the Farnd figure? 5901.57 Angstrom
